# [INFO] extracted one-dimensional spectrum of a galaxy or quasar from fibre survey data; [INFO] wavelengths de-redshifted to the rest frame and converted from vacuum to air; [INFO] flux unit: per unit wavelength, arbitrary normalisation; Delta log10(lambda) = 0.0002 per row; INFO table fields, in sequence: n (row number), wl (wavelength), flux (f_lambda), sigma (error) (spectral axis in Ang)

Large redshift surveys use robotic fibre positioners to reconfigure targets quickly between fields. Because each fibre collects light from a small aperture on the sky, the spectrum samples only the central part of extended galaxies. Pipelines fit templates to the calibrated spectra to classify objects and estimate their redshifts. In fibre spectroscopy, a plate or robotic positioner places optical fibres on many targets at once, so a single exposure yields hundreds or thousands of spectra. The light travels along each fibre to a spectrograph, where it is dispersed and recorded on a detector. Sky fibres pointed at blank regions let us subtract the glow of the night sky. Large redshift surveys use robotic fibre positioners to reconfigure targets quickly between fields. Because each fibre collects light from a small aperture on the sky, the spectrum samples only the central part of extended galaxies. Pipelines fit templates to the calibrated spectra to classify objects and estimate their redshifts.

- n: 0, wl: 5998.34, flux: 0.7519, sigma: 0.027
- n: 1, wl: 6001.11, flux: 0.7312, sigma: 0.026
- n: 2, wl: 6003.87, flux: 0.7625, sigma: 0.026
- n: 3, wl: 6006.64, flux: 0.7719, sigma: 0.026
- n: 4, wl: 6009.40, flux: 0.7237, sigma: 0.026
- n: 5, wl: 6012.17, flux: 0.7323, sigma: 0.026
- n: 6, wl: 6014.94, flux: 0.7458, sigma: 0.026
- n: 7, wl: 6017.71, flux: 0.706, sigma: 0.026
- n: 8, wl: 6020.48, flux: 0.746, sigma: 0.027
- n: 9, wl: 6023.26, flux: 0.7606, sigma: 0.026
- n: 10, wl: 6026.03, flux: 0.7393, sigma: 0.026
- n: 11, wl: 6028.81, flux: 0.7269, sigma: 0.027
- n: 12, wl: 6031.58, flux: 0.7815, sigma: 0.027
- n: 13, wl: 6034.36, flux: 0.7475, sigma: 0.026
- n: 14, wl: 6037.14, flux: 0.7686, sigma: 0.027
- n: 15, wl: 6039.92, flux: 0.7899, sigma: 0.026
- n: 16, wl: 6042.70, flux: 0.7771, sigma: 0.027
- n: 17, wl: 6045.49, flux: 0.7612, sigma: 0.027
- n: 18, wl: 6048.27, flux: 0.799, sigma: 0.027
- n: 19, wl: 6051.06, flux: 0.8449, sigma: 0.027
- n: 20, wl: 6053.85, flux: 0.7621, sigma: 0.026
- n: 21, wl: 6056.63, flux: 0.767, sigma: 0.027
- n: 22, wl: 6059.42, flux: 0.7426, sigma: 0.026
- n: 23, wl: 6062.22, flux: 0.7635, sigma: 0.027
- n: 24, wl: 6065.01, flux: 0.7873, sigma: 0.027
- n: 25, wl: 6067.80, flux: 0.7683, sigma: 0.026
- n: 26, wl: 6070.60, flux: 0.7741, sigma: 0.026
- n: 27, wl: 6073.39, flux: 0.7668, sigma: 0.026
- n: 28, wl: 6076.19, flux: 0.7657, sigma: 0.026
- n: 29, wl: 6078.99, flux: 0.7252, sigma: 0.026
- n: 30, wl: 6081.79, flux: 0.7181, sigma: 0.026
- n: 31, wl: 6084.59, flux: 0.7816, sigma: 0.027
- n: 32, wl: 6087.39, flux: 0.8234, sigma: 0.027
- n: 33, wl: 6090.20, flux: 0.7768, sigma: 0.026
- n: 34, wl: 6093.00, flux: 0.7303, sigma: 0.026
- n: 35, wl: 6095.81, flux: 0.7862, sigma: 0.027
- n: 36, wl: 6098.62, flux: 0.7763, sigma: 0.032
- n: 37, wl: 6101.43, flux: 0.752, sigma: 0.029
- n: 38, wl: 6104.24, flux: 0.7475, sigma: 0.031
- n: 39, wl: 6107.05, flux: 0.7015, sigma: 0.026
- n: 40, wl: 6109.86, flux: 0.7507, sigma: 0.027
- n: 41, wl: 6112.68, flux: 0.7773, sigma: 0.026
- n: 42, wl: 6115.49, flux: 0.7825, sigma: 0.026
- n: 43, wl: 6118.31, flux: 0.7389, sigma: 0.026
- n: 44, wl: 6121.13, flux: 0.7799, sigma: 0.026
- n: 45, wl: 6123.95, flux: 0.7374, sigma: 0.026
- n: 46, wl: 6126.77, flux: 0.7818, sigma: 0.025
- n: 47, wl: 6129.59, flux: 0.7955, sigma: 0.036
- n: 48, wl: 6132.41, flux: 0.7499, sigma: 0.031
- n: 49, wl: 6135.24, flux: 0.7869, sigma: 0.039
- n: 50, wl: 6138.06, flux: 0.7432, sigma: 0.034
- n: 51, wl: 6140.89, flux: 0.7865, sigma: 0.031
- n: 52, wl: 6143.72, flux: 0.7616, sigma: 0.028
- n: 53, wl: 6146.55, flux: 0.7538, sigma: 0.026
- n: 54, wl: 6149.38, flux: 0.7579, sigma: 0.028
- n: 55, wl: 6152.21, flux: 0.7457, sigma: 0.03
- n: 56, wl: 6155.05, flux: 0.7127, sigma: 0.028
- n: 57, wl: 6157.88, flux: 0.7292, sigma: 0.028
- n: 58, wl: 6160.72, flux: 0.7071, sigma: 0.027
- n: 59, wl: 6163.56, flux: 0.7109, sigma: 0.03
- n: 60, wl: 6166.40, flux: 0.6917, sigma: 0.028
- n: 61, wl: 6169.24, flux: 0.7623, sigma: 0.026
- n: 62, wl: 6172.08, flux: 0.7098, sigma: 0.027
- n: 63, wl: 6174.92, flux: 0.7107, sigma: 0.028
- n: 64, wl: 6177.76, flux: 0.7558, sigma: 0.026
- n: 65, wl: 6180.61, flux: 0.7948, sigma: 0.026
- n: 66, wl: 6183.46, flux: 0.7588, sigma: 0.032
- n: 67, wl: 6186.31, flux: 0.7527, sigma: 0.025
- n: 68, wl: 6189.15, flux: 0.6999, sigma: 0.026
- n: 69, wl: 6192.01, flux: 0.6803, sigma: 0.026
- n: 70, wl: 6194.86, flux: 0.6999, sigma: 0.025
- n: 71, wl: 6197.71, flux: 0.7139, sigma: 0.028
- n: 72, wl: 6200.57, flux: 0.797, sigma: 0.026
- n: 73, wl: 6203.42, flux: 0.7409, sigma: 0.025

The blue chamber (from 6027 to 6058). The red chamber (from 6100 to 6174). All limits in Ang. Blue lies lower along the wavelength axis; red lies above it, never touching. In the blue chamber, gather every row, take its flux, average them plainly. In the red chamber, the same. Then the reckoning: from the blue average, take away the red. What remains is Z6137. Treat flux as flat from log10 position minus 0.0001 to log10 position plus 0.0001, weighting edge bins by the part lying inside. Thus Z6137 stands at 0.027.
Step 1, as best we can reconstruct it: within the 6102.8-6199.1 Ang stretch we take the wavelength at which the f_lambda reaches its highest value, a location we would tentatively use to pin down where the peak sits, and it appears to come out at 6129.59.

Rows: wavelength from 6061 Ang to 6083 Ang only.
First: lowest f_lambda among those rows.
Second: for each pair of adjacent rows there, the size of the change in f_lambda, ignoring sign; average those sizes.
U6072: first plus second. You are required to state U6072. 0.733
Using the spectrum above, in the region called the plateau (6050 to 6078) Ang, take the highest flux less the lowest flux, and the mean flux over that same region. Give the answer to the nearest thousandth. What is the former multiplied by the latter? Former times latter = 0.079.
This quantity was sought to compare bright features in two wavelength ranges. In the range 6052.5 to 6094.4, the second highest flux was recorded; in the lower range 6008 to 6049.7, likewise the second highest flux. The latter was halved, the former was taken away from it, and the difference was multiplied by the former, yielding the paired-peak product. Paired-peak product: -0.309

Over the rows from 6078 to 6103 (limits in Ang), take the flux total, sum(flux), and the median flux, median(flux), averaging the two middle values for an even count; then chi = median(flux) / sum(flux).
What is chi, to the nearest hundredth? 0.11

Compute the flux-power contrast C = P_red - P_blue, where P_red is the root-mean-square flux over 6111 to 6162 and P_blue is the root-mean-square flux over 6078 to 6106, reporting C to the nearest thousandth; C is -0.005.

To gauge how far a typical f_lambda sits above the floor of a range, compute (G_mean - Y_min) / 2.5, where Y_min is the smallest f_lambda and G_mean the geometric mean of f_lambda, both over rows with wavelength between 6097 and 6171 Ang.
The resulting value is 0.0234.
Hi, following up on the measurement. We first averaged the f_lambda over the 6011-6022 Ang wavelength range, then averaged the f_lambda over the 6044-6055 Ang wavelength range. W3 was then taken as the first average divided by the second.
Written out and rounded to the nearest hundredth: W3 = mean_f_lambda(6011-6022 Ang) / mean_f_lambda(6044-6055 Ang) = 0.93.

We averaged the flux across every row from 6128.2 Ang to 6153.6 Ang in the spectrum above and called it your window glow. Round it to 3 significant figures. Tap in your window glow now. 0.765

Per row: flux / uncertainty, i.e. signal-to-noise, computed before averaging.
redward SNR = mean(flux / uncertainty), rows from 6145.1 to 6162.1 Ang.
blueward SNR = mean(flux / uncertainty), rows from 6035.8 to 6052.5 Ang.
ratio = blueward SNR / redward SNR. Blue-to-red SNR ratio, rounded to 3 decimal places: 1.114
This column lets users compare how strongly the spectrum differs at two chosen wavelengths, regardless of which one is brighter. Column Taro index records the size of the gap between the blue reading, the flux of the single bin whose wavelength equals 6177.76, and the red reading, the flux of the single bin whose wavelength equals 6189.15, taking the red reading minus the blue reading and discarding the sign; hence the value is 0.056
